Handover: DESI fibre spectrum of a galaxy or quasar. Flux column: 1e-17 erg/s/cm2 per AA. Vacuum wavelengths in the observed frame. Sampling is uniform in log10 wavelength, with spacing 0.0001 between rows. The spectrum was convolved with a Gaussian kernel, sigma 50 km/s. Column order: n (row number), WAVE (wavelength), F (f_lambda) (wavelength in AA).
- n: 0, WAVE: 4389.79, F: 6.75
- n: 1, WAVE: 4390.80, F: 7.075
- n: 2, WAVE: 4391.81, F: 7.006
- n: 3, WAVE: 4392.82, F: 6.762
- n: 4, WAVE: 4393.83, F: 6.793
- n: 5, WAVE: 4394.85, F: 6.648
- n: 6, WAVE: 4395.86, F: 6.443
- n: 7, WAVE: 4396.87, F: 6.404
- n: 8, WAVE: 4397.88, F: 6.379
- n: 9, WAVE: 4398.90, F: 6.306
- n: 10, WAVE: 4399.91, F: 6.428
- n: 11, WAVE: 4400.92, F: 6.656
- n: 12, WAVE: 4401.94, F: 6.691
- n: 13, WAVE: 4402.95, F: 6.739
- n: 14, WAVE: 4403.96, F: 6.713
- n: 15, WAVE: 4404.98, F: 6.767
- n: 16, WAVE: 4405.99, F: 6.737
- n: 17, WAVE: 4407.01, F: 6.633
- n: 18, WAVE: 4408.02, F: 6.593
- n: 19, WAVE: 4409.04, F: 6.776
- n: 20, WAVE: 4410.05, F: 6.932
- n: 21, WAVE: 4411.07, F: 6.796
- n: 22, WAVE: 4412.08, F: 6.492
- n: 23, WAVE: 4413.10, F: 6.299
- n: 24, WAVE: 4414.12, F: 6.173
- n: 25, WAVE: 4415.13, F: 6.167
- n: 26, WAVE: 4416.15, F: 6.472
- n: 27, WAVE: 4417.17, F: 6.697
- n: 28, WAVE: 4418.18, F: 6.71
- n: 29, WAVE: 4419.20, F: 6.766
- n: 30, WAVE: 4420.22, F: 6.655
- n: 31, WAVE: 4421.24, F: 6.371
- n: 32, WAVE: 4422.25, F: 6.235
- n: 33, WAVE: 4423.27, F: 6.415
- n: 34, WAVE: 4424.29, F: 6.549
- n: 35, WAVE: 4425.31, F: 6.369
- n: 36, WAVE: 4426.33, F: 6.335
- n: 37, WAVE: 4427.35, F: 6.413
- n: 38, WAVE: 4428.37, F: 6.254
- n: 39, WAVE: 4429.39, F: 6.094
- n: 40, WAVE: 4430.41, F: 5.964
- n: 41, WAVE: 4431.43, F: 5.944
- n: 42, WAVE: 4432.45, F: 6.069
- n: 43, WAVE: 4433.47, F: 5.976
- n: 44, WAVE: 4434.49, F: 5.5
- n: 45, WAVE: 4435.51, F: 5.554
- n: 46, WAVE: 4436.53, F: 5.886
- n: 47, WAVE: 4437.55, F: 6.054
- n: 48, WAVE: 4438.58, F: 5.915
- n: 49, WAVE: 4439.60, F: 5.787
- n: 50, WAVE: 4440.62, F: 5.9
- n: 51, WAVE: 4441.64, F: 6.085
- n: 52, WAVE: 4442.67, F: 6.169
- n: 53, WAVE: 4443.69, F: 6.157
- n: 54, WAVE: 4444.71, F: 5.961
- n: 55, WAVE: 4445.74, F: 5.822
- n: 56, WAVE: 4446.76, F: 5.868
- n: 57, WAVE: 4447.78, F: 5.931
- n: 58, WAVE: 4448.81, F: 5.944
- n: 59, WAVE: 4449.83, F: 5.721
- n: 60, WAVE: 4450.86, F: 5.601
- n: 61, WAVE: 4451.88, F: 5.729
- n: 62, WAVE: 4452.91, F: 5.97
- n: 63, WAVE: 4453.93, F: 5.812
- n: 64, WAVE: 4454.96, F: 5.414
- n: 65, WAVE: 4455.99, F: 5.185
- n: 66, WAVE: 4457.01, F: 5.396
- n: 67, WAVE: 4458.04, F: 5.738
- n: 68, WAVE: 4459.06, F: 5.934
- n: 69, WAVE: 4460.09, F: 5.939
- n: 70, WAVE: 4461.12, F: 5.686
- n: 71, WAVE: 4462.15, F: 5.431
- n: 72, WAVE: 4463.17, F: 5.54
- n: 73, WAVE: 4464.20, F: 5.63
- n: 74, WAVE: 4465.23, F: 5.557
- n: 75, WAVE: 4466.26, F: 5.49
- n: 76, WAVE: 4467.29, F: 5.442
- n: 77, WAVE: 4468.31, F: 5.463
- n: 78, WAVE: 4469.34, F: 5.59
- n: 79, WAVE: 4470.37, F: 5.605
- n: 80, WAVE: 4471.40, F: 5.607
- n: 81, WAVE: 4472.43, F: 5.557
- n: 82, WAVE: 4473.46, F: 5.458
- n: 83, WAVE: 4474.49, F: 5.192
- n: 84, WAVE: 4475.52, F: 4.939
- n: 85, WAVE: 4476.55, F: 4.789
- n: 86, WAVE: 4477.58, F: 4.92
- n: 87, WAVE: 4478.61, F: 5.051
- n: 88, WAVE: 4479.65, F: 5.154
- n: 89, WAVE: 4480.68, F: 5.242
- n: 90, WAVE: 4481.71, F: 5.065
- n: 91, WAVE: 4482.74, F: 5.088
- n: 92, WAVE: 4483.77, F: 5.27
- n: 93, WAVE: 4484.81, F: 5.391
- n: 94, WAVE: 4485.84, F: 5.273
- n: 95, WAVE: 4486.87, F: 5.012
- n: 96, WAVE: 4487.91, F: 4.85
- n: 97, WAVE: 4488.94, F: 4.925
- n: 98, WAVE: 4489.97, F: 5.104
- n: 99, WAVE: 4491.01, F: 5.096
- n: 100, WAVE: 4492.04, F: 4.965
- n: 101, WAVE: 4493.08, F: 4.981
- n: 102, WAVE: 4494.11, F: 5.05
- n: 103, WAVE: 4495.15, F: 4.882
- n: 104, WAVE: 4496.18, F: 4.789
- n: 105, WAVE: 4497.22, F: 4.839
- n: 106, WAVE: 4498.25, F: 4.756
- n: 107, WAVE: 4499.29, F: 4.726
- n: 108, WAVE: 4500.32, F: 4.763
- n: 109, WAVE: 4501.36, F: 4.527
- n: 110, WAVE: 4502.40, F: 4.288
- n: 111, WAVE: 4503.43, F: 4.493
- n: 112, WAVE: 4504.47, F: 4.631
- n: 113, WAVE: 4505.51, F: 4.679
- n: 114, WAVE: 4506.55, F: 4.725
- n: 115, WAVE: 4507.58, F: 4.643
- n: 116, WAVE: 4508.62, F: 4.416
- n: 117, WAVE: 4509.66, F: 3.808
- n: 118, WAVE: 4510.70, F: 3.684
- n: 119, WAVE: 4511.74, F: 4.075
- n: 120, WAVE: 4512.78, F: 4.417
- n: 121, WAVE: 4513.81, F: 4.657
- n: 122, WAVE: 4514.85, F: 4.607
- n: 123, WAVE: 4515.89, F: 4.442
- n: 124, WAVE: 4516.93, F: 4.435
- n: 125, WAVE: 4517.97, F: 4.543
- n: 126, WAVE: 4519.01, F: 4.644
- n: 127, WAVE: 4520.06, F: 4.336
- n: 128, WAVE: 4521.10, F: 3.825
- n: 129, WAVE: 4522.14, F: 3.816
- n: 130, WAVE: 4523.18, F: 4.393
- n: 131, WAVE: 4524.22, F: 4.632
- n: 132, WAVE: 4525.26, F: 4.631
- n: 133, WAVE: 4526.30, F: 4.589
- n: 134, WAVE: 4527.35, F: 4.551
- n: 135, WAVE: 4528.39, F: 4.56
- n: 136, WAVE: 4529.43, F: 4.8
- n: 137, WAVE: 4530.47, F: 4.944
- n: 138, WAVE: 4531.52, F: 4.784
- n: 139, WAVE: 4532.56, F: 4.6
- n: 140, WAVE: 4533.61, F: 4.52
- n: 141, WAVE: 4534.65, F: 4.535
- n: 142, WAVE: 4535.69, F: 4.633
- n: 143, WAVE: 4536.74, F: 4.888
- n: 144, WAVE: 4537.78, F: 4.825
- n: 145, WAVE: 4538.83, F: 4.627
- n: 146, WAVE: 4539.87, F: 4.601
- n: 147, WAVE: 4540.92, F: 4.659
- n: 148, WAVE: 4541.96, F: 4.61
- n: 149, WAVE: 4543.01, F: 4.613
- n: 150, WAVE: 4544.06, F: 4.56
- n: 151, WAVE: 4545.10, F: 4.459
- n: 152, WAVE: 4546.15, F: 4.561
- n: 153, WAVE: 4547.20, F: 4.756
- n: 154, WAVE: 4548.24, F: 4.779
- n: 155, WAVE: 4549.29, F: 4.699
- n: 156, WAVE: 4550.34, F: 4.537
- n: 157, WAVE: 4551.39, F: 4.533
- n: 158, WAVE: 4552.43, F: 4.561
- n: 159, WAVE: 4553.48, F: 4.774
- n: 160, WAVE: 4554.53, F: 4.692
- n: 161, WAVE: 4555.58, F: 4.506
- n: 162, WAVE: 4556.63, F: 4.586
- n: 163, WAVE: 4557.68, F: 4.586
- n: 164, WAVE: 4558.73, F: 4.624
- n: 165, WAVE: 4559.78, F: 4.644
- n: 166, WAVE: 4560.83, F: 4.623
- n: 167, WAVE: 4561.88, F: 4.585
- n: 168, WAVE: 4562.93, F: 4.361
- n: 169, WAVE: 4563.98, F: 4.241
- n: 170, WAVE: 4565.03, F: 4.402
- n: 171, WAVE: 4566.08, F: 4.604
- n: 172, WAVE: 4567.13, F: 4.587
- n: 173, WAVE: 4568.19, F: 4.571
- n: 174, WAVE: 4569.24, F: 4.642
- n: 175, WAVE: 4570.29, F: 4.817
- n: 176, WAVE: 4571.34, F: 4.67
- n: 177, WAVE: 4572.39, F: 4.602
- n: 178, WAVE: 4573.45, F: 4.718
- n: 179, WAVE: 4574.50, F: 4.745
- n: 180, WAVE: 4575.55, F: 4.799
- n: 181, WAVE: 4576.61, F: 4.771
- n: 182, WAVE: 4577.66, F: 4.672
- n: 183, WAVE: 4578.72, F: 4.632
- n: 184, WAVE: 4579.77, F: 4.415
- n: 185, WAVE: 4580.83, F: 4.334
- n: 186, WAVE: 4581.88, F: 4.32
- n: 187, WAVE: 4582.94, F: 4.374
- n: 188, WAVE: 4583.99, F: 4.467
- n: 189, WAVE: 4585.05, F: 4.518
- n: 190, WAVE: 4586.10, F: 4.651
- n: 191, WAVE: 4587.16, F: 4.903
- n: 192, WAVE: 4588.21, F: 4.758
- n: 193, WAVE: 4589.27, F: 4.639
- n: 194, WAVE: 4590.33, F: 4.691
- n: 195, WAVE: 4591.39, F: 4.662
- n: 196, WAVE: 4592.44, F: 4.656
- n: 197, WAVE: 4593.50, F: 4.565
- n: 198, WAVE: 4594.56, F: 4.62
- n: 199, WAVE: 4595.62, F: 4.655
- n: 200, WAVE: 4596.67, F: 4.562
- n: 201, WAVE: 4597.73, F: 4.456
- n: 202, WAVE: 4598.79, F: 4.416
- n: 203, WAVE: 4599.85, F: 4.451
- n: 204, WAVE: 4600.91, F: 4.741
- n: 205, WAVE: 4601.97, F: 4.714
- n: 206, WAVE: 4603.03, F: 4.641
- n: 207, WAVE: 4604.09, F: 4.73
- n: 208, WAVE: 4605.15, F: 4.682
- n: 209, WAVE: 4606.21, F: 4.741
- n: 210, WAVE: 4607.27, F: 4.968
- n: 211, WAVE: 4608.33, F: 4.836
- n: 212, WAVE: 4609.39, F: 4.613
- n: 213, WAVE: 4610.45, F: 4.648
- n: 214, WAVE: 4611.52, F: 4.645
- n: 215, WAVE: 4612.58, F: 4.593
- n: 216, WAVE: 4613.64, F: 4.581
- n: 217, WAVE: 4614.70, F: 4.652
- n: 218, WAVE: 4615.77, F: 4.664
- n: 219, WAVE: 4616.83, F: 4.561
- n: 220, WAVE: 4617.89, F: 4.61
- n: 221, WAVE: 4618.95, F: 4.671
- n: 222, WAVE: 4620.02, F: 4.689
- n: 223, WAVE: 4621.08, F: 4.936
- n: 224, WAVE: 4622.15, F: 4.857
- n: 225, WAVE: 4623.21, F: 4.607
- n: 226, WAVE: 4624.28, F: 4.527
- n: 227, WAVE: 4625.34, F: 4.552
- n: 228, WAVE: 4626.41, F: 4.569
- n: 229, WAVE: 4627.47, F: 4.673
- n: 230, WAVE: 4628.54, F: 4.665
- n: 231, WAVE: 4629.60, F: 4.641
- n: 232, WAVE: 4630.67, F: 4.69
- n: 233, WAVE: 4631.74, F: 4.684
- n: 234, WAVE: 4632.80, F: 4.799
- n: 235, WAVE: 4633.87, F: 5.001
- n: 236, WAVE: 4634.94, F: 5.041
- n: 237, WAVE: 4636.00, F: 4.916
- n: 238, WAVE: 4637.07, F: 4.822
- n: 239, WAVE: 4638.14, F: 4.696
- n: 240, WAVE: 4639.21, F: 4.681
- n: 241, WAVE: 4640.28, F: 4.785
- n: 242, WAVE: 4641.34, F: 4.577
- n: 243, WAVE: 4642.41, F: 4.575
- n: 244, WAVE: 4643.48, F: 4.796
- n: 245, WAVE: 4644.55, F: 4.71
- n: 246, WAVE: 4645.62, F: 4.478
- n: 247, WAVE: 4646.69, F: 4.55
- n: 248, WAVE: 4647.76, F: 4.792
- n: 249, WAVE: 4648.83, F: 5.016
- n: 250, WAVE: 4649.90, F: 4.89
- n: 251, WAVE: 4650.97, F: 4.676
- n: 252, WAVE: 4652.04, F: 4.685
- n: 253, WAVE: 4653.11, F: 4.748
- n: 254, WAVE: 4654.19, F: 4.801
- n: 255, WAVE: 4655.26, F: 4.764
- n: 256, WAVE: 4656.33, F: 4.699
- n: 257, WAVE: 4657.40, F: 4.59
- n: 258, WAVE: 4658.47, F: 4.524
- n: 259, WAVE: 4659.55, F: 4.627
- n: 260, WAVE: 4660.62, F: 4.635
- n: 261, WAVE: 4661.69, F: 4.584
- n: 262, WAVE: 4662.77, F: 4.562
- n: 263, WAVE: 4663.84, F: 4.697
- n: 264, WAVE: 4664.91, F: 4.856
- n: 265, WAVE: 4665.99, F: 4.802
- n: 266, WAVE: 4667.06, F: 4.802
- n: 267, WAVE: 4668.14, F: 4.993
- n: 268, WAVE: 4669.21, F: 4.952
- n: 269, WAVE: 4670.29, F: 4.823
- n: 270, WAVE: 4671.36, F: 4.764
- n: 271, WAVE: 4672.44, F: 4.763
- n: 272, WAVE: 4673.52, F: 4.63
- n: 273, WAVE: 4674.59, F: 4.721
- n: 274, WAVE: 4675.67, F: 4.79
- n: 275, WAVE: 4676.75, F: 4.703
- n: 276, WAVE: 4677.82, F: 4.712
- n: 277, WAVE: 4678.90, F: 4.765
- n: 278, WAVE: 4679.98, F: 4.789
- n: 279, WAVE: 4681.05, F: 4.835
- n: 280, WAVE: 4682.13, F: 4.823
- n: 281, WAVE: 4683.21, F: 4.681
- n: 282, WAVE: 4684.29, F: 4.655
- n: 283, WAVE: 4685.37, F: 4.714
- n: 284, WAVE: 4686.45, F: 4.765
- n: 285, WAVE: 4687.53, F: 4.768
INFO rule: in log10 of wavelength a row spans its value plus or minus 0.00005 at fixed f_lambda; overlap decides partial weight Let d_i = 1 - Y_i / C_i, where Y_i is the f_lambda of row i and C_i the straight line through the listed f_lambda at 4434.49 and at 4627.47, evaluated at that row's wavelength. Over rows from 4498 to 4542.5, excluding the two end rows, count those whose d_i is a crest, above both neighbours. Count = 8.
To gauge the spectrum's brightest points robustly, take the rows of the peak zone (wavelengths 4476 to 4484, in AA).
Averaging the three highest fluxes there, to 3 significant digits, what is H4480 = 5.22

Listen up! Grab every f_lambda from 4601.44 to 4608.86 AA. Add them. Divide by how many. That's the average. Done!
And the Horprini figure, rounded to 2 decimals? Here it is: 4.76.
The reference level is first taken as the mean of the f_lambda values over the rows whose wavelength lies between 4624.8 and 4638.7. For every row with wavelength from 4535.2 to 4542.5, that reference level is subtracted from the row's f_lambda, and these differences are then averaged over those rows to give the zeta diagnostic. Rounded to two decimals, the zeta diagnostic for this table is -0.06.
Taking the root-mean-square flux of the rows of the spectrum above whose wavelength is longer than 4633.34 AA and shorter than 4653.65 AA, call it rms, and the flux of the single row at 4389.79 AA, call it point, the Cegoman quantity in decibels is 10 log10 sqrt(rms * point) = 7.54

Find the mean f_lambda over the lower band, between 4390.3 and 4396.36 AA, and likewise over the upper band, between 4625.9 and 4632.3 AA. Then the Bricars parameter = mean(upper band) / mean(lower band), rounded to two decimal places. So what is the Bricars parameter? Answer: 0.69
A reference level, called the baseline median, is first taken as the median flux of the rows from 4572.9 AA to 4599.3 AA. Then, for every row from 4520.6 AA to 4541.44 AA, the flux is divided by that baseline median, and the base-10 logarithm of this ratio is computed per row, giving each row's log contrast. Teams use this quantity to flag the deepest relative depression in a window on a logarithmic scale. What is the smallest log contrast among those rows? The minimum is -0.08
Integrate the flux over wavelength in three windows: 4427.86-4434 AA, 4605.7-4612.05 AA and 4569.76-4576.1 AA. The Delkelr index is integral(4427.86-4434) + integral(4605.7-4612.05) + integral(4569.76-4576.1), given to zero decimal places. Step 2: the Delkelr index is 97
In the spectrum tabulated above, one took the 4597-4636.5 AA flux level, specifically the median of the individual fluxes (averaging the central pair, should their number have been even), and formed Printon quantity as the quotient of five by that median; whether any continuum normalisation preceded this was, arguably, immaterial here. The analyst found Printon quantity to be 1.07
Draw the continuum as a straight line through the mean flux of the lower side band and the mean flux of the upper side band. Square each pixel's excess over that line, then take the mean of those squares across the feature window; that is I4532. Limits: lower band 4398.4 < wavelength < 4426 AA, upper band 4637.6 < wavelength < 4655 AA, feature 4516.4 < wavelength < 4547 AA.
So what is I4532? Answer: 1.20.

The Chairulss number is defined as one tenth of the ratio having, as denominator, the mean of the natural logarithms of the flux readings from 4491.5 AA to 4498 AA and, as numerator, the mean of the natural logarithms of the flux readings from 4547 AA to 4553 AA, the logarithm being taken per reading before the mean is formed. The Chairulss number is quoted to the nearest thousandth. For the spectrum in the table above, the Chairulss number 0.096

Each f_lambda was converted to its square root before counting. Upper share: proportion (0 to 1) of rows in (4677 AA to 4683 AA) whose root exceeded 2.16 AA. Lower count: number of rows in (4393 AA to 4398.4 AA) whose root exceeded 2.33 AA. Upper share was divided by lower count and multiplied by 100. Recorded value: 20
